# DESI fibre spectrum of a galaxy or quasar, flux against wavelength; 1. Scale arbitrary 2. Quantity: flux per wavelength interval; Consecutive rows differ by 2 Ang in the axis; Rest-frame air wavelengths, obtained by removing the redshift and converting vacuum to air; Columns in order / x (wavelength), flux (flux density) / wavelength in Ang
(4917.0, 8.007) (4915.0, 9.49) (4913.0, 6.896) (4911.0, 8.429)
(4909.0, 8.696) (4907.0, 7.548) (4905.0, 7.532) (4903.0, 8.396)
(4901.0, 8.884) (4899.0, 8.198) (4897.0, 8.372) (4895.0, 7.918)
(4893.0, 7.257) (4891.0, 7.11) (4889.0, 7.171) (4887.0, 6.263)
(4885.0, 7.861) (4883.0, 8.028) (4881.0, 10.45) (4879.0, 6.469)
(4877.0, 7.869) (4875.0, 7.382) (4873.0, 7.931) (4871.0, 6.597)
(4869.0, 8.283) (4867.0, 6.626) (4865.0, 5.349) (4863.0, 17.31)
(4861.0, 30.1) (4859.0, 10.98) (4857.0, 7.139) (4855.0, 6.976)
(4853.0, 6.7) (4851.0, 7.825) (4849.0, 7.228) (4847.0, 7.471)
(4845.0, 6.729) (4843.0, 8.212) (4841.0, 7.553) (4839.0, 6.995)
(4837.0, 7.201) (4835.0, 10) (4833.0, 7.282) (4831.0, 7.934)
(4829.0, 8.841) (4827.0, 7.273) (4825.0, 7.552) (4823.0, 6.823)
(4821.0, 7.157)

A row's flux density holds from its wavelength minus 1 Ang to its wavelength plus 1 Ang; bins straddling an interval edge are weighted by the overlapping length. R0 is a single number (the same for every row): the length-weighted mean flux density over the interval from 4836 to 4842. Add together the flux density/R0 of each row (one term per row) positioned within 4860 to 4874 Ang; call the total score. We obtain 11.3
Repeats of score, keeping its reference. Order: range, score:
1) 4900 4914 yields 7.8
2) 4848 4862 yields 10.6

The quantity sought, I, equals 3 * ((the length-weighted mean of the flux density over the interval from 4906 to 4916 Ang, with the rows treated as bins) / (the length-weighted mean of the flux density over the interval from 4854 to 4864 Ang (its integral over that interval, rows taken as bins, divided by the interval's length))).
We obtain 1.7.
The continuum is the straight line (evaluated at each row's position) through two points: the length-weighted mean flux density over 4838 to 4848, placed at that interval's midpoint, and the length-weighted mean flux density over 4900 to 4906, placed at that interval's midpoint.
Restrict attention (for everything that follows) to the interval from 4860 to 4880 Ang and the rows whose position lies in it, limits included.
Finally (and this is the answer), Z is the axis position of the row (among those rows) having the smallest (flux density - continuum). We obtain 4865.0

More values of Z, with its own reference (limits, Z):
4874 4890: 4887.0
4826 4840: 4839.0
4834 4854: 4853.0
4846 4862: 4853.0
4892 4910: 4893.0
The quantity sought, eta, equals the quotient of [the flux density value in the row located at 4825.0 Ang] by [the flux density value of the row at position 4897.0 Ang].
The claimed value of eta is 0.90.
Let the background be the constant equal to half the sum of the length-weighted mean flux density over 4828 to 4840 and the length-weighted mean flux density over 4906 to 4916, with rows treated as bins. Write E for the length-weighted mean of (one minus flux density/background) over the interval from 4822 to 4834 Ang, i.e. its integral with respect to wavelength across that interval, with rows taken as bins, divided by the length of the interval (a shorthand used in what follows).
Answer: 0.06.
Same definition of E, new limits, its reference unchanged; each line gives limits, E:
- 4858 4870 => -0.61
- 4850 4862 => -0.43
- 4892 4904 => -0.01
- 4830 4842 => 0.04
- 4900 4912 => -0.01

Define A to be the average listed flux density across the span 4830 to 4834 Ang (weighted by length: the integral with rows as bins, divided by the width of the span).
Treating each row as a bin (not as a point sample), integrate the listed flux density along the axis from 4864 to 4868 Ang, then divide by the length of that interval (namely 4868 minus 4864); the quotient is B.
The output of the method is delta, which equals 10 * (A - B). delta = 16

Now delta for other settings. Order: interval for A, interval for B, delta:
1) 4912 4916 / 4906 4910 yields 1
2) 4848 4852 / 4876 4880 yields 4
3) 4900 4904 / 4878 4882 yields 2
